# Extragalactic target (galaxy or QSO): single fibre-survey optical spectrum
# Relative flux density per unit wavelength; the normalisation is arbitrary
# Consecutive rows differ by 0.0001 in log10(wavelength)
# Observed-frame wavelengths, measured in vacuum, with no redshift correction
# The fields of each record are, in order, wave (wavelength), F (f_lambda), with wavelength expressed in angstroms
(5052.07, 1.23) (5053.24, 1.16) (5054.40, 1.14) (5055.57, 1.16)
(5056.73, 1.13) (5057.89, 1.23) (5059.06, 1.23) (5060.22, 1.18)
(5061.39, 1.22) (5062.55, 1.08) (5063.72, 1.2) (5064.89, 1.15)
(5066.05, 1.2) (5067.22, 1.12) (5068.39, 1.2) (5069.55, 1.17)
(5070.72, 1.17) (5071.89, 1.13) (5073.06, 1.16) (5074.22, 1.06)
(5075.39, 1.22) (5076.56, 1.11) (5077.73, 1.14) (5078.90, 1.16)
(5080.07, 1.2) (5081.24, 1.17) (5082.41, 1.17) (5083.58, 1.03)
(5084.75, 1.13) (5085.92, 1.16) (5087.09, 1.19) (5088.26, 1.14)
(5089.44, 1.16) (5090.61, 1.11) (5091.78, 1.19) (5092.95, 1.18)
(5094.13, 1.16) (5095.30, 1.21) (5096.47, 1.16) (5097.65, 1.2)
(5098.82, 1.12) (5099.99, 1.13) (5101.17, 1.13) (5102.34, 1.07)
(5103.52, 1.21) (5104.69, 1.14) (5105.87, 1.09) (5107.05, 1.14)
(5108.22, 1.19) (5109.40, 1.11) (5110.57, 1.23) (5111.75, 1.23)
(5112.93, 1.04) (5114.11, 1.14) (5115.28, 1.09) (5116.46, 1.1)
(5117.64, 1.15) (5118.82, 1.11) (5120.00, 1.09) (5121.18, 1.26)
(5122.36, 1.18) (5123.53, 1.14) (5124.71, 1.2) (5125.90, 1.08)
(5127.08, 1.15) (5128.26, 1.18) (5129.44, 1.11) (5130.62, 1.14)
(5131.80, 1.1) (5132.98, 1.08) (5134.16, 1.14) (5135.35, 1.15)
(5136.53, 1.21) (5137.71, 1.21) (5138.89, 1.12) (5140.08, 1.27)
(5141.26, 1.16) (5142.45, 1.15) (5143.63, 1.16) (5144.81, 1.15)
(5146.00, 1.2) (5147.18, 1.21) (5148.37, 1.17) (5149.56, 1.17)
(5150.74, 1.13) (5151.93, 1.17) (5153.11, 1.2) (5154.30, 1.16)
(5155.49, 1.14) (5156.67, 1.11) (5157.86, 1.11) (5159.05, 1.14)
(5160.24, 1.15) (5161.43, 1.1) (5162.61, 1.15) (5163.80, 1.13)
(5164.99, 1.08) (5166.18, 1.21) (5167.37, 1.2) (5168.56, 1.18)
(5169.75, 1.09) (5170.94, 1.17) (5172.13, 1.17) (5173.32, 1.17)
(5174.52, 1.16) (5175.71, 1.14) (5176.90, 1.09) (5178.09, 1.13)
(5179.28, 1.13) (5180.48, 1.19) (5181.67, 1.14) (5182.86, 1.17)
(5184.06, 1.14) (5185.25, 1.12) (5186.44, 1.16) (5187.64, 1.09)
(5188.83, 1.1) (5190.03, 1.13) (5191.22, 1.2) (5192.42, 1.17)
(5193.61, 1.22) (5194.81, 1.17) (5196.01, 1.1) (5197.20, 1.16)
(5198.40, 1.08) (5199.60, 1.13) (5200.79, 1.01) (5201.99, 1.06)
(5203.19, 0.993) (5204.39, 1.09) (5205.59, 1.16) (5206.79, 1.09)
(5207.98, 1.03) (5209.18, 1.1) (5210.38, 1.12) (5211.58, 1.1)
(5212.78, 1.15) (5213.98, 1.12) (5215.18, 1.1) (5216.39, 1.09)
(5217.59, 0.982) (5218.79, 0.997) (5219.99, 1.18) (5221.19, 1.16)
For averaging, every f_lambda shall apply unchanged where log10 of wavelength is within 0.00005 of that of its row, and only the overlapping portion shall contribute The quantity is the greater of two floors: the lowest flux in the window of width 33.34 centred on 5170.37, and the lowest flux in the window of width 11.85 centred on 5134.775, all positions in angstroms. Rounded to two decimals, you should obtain 1.08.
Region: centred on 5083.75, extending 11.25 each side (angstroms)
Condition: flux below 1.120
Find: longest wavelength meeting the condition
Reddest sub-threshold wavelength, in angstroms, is 5090.61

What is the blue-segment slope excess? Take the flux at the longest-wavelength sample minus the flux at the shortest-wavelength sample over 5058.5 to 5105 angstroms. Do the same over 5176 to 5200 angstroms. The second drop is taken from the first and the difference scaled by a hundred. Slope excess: -13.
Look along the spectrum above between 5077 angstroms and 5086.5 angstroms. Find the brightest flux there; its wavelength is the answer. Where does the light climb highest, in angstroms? 5080.07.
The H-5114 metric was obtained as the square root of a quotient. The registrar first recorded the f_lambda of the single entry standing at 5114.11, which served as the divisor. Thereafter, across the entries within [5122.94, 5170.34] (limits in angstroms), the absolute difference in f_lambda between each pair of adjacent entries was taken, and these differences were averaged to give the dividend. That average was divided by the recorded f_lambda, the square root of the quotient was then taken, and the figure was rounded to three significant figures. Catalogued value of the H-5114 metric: 0.196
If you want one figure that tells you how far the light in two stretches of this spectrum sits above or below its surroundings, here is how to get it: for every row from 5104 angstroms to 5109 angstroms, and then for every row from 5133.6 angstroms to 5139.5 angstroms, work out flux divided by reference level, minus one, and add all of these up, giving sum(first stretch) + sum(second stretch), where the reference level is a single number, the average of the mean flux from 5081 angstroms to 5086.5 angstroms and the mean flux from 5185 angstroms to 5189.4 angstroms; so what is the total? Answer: 0.24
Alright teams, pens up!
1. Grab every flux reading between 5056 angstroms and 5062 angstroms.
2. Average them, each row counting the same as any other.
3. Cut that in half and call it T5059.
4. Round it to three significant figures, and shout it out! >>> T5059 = 0.599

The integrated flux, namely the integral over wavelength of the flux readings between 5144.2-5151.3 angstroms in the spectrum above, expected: 8.3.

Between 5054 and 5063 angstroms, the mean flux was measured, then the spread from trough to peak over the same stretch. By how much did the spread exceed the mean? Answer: -1.02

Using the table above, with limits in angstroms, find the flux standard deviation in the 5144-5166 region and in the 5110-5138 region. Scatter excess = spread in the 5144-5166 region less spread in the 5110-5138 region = -0.021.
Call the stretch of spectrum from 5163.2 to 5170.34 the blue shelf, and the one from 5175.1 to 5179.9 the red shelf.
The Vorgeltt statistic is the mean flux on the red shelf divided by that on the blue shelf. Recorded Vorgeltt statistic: 0.978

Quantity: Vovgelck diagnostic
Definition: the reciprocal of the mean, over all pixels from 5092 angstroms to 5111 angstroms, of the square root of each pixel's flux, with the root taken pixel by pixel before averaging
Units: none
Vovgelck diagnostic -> 0.931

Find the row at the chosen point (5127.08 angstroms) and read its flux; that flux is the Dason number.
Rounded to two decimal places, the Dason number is 1.15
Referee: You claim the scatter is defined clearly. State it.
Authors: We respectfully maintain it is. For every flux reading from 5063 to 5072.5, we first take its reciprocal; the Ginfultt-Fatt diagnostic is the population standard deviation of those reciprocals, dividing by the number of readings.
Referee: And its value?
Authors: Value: 0.022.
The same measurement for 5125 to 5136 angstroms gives 0.026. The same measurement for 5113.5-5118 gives 0.020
